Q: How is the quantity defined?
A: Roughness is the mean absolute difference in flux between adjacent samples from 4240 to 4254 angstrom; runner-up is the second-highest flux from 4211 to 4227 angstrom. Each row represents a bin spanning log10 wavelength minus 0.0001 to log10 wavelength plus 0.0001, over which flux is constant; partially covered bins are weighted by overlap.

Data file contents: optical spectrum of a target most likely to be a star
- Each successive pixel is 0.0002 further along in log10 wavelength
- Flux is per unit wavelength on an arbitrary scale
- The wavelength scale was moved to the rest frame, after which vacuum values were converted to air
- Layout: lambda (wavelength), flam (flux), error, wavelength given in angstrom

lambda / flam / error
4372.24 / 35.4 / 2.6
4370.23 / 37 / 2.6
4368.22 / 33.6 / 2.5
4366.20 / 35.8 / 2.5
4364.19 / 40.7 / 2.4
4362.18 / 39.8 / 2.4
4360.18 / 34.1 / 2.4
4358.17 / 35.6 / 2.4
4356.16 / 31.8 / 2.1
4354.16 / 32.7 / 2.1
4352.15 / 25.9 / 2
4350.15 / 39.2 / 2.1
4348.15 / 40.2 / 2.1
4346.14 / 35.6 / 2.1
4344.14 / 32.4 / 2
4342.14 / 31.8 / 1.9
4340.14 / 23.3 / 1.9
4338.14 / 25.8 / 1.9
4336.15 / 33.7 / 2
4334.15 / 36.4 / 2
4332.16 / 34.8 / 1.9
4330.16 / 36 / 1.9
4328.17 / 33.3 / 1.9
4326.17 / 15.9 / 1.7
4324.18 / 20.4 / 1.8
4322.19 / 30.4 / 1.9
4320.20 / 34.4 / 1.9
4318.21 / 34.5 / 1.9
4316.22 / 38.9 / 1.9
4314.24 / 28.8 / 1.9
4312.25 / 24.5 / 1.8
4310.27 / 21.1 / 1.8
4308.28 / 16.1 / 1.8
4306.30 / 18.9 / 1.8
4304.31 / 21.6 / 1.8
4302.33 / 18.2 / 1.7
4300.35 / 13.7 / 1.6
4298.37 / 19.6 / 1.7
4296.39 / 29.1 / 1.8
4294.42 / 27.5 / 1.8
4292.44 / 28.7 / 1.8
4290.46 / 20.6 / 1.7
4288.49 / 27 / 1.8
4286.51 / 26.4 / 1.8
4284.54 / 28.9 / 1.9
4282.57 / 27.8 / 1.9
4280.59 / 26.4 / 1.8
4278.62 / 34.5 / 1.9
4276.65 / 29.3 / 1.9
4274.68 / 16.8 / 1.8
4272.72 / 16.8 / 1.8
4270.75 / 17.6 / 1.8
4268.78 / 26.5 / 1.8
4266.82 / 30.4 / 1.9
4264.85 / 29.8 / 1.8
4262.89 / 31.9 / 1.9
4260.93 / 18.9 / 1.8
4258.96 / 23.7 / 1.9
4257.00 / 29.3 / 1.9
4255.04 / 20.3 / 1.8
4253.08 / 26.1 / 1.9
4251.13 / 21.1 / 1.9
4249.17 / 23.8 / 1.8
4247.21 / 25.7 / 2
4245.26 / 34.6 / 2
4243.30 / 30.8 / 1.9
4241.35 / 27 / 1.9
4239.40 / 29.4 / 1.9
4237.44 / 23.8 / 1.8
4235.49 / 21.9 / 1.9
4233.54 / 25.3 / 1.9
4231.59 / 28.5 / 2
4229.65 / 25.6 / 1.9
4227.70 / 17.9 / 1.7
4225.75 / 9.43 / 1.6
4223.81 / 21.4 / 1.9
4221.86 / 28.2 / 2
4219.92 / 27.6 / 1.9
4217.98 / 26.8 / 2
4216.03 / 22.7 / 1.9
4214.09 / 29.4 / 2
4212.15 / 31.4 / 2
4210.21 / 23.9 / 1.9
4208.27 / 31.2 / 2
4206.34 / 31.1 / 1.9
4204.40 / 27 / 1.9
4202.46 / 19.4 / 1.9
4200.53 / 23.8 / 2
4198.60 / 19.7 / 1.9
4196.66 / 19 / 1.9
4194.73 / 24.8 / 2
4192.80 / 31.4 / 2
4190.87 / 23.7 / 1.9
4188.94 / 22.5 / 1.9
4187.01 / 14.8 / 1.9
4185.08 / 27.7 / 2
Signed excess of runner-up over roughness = 25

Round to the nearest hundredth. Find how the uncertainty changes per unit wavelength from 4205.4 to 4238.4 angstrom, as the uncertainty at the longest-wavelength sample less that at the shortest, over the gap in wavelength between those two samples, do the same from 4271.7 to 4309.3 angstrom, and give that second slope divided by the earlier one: 0.00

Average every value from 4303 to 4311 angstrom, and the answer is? 19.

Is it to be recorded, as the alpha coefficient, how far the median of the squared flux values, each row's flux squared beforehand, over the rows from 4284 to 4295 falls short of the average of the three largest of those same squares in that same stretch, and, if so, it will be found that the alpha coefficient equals 62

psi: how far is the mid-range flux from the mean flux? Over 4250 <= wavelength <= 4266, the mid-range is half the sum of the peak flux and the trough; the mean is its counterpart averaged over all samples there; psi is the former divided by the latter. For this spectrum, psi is 1.01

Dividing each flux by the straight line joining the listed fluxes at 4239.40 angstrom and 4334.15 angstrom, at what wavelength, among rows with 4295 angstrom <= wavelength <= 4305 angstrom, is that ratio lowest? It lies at 4300.35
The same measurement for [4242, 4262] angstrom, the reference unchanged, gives 4260.93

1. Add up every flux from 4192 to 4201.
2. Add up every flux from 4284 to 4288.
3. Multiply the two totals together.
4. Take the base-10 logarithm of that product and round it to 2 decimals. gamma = 3.82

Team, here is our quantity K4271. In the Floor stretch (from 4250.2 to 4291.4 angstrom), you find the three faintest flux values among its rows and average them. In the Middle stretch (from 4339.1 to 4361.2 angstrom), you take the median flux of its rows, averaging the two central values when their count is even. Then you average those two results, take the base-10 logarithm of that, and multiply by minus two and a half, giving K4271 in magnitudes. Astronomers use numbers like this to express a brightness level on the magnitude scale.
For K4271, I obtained -3.49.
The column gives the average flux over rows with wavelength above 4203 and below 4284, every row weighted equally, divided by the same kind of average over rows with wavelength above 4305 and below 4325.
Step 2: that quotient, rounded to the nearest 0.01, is 0.96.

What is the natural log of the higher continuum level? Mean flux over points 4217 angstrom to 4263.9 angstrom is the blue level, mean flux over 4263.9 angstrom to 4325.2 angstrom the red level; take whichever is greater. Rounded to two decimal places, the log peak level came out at 3.23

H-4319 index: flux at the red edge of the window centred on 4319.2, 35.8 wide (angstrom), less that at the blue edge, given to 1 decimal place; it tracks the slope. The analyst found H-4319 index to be 15.5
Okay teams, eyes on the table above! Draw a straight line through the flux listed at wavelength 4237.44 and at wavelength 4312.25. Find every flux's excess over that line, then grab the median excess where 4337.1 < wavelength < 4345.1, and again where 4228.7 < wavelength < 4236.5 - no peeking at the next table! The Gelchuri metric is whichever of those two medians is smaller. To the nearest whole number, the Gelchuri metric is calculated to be 2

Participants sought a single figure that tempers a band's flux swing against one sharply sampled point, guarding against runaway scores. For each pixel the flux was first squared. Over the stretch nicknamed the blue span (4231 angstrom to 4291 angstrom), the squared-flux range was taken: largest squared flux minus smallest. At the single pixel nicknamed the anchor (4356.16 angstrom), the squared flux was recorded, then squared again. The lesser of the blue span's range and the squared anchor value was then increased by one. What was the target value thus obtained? 916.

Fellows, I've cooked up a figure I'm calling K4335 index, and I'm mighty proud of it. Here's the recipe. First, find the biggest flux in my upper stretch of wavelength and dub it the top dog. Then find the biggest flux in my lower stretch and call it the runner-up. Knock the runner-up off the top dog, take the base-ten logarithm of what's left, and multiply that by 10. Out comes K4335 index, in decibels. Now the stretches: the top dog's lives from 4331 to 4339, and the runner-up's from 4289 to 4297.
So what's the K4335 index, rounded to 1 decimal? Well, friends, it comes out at 8.6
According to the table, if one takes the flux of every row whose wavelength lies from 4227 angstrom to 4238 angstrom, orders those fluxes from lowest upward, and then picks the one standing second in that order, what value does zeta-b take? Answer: 21.9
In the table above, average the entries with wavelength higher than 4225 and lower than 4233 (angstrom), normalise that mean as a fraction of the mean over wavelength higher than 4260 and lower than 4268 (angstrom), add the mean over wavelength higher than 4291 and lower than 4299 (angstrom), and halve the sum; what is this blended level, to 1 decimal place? 13.5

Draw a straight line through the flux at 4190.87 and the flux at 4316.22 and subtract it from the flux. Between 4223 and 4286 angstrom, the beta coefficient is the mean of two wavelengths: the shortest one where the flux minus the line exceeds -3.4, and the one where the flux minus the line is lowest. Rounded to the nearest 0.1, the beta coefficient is 4227.7 angstrom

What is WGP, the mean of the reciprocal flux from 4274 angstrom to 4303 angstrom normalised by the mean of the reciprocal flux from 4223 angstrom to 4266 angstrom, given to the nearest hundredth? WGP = 0.98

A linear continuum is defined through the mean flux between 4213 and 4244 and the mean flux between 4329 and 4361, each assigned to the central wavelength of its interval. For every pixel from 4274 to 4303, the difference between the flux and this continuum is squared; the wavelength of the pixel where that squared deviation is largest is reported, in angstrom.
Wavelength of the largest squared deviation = 4300.35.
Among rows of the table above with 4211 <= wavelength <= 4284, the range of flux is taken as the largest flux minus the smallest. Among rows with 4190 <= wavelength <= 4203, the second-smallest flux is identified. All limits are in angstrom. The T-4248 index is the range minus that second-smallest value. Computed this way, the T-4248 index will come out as 6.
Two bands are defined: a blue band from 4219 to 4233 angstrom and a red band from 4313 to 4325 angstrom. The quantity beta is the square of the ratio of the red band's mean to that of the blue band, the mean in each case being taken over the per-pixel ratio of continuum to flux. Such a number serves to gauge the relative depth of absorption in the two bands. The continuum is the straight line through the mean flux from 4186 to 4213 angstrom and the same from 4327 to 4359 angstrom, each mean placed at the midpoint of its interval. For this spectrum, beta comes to 0.64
